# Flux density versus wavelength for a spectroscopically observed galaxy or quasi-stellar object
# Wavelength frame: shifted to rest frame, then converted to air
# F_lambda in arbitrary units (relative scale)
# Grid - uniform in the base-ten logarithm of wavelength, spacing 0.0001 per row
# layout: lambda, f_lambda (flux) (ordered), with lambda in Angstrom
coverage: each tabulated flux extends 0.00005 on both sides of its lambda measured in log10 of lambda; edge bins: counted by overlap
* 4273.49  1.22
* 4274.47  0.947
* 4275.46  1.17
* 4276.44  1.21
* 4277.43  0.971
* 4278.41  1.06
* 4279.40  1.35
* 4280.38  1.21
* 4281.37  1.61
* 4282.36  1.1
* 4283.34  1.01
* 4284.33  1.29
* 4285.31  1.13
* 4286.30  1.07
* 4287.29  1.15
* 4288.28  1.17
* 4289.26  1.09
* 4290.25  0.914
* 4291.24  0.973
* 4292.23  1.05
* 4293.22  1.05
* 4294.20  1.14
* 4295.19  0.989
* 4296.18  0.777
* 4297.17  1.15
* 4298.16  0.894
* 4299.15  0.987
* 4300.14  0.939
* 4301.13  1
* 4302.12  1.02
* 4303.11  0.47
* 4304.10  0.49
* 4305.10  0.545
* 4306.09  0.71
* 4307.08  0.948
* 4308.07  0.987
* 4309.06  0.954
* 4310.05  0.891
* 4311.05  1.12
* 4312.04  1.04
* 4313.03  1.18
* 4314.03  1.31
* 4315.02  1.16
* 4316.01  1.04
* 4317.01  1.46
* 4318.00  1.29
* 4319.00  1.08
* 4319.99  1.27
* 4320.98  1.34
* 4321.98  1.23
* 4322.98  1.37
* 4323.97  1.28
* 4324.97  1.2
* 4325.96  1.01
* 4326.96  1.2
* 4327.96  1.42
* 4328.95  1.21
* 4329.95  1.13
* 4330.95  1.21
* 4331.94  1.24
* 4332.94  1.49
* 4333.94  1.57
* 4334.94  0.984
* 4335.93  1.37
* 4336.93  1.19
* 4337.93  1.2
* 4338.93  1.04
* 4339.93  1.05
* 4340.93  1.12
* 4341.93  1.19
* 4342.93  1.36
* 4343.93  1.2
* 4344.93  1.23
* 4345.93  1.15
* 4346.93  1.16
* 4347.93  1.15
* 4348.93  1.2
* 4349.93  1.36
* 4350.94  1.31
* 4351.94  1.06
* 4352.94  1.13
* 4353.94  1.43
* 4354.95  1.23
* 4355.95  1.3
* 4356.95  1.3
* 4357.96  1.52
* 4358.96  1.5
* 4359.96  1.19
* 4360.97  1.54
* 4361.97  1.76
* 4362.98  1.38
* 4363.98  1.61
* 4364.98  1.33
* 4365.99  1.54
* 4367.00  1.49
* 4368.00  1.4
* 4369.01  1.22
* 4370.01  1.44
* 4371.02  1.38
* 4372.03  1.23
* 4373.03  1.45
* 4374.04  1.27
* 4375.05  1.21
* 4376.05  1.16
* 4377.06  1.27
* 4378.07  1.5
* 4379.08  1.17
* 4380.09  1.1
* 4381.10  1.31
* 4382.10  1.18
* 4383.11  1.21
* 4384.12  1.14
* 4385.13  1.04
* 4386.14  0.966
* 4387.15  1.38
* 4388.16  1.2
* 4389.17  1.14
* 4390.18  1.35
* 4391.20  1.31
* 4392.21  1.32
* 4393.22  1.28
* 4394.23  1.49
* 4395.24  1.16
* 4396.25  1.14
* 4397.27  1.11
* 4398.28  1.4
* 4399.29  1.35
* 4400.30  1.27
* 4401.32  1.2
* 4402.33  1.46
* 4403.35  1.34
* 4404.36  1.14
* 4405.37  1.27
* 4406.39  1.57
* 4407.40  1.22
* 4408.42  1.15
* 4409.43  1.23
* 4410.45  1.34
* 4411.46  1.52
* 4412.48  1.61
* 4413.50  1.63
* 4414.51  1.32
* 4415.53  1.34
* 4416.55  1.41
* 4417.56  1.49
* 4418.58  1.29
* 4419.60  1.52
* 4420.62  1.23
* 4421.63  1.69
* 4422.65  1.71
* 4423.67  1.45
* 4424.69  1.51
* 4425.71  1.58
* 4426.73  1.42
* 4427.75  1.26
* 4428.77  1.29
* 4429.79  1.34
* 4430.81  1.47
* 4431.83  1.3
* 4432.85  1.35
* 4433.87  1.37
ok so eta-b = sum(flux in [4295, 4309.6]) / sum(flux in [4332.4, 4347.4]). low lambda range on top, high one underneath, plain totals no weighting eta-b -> 0.70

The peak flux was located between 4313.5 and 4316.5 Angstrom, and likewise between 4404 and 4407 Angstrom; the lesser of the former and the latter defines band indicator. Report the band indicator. 1.31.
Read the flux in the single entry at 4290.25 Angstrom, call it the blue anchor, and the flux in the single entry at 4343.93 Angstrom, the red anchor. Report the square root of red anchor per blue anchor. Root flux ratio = 1.15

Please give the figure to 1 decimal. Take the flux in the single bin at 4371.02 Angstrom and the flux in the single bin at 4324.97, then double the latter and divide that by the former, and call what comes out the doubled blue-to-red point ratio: 1.7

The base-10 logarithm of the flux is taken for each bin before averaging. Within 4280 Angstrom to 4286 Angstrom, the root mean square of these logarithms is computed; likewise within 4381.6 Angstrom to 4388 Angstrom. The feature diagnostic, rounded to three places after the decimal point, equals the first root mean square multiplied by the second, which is 0.008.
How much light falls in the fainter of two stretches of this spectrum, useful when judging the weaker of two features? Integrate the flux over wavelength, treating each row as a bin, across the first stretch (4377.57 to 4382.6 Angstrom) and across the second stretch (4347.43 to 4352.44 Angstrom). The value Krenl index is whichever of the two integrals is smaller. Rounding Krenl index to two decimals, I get 6.09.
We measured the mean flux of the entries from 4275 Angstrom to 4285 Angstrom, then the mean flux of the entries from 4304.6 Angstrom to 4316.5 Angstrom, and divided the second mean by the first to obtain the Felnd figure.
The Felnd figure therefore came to 0.83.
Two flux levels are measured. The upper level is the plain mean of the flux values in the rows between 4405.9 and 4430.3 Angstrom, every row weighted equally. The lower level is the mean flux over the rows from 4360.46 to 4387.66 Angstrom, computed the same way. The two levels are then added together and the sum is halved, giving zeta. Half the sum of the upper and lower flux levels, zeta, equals 1.37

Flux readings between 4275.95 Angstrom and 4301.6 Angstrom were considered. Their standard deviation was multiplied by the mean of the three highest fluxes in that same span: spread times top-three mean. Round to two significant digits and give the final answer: 0.23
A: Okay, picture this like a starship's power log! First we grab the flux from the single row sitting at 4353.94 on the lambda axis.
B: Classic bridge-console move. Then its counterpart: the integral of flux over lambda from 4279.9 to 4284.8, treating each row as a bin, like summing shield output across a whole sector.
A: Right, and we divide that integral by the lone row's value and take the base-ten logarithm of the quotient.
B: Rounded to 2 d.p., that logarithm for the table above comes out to 0.63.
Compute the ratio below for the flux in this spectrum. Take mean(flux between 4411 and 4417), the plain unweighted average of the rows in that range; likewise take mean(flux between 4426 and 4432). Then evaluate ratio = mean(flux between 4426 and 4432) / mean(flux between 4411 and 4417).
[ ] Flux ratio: 0.92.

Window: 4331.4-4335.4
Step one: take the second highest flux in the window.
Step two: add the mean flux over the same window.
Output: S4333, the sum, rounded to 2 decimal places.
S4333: 2.81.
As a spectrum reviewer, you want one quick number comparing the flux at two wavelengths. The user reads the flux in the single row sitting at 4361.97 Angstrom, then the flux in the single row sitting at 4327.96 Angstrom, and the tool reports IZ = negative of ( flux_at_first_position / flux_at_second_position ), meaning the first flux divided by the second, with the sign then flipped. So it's -1.24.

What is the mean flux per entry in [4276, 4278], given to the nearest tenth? 1.1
